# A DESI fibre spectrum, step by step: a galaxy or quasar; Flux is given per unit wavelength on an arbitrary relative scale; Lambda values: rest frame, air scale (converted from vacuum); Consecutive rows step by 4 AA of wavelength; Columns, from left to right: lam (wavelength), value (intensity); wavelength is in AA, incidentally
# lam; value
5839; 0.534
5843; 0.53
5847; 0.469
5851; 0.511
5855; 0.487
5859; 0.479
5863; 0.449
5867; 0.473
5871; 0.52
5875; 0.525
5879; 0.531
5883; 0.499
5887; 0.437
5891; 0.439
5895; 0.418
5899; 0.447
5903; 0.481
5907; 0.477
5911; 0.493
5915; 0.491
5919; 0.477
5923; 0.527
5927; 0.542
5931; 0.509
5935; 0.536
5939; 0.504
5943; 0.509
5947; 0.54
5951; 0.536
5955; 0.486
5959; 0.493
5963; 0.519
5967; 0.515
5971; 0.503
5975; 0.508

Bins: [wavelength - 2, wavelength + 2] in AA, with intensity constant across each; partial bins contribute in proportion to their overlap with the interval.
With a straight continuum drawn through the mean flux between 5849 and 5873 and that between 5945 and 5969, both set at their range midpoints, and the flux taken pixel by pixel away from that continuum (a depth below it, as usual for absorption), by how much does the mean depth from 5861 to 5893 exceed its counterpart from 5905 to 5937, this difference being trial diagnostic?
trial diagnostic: 0.01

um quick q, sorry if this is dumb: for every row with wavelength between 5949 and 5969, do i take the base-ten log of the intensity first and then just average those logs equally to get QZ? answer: -0.293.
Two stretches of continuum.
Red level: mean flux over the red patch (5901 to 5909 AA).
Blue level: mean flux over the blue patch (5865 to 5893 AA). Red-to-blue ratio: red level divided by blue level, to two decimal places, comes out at 0.98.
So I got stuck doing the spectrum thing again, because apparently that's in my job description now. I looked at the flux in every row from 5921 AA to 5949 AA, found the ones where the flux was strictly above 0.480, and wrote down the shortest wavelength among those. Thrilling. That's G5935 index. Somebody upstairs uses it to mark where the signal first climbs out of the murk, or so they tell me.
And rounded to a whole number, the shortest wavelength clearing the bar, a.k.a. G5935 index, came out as 5923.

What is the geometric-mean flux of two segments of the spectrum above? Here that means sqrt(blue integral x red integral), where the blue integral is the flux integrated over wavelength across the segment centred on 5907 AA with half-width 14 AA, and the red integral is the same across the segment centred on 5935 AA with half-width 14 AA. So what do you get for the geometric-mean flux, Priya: 13.88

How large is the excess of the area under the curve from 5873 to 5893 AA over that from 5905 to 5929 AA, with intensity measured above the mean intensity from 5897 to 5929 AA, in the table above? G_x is -0.34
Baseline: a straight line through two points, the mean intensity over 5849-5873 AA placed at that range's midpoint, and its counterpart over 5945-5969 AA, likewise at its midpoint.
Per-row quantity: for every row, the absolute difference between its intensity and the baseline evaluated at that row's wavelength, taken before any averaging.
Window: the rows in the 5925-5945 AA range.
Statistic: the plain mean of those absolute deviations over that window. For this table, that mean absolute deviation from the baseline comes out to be 0.01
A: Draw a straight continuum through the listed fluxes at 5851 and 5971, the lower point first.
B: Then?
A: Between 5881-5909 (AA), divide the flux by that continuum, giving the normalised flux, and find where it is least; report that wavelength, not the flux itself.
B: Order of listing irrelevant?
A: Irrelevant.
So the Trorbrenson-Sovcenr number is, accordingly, 5895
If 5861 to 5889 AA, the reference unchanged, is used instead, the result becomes 5887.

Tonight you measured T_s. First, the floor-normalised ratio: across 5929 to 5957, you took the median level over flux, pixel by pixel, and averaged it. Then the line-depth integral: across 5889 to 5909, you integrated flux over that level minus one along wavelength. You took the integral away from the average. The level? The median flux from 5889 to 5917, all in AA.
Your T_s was 2.0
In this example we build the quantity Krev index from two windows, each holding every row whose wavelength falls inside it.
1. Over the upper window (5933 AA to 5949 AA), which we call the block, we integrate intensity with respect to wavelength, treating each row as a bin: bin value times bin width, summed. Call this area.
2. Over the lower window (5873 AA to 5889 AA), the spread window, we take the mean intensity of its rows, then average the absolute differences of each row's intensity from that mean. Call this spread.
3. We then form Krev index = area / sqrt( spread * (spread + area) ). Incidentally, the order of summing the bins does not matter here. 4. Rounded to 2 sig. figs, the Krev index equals 17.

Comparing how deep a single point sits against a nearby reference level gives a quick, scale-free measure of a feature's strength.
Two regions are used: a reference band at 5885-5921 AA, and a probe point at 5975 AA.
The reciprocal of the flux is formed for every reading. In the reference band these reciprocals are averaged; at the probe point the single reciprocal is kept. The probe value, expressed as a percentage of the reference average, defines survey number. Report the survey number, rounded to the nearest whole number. 91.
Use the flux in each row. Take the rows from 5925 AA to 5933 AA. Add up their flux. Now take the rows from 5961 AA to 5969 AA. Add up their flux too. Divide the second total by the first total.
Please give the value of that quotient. 0.984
